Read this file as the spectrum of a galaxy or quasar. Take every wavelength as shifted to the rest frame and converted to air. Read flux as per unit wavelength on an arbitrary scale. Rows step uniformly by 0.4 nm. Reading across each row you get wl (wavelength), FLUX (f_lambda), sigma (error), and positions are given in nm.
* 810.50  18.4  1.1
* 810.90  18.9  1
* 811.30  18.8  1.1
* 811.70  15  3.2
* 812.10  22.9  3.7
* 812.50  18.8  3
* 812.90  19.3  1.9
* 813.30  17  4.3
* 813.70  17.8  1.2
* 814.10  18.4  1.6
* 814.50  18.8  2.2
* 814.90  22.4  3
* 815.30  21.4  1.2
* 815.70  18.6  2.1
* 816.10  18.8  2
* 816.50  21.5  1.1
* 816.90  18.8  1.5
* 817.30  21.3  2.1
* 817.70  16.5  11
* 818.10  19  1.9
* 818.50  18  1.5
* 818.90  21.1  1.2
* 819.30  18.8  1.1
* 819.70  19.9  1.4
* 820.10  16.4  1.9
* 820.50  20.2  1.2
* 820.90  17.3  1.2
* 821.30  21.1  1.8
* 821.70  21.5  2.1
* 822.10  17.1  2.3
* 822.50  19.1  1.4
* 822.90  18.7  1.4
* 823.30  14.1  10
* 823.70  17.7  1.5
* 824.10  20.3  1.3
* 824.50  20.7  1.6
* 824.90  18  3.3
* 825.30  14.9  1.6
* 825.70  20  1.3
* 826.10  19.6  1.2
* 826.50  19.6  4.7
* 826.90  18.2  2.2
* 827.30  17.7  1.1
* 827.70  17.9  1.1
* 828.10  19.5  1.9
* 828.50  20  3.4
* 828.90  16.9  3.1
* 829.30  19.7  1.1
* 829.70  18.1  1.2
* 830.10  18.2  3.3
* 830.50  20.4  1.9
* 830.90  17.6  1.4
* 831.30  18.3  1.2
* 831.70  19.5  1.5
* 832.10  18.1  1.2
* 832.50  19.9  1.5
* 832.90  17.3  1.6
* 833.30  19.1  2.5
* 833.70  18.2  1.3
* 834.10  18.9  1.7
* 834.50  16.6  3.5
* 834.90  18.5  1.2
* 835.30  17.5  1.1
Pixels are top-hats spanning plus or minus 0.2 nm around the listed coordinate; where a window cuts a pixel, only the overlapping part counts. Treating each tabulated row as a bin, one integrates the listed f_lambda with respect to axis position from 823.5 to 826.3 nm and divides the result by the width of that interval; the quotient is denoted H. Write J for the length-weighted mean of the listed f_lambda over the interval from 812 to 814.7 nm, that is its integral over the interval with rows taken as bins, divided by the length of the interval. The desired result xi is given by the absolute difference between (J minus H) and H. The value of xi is 18.6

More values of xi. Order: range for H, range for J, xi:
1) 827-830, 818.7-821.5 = 17.8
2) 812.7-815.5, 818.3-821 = 19.7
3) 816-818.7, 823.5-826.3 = 19.5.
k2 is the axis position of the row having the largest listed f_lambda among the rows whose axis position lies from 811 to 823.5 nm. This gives 812.10 nm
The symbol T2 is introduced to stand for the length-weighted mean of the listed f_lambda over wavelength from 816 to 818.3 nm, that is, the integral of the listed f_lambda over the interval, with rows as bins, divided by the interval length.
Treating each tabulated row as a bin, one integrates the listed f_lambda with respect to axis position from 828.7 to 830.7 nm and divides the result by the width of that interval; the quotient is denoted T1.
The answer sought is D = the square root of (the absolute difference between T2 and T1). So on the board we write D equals 0.8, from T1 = 18.7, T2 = 19.34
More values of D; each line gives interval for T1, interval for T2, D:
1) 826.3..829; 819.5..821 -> 0.3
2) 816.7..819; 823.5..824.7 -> 0.7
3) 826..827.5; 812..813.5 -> 0.7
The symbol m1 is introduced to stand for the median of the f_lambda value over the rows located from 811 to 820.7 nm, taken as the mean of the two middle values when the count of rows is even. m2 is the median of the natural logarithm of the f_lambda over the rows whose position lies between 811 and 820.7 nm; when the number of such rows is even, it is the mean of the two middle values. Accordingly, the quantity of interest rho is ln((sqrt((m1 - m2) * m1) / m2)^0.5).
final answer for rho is 0.886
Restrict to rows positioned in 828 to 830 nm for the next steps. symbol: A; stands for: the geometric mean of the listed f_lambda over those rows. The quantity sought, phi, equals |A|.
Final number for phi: 18.8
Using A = 18.8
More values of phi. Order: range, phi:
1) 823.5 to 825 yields 19.1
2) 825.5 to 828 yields 18.8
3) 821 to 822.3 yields 19.8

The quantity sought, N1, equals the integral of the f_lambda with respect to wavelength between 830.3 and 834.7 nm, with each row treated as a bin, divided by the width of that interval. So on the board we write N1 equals 18.5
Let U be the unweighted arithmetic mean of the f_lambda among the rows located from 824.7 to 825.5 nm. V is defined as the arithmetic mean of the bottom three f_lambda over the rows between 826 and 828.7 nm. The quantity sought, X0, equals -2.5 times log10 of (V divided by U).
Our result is -0.09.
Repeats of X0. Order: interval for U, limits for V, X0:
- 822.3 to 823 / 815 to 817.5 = 0.01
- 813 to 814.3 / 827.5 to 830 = 0.01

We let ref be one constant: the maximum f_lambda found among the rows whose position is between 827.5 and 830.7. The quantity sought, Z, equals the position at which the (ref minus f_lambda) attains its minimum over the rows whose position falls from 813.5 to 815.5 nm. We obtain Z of 814.90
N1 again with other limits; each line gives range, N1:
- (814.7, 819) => 19.7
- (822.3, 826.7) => 18.4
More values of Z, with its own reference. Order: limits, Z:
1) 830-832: 830.50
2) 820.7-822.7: 821.70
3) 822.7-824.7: 824.50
